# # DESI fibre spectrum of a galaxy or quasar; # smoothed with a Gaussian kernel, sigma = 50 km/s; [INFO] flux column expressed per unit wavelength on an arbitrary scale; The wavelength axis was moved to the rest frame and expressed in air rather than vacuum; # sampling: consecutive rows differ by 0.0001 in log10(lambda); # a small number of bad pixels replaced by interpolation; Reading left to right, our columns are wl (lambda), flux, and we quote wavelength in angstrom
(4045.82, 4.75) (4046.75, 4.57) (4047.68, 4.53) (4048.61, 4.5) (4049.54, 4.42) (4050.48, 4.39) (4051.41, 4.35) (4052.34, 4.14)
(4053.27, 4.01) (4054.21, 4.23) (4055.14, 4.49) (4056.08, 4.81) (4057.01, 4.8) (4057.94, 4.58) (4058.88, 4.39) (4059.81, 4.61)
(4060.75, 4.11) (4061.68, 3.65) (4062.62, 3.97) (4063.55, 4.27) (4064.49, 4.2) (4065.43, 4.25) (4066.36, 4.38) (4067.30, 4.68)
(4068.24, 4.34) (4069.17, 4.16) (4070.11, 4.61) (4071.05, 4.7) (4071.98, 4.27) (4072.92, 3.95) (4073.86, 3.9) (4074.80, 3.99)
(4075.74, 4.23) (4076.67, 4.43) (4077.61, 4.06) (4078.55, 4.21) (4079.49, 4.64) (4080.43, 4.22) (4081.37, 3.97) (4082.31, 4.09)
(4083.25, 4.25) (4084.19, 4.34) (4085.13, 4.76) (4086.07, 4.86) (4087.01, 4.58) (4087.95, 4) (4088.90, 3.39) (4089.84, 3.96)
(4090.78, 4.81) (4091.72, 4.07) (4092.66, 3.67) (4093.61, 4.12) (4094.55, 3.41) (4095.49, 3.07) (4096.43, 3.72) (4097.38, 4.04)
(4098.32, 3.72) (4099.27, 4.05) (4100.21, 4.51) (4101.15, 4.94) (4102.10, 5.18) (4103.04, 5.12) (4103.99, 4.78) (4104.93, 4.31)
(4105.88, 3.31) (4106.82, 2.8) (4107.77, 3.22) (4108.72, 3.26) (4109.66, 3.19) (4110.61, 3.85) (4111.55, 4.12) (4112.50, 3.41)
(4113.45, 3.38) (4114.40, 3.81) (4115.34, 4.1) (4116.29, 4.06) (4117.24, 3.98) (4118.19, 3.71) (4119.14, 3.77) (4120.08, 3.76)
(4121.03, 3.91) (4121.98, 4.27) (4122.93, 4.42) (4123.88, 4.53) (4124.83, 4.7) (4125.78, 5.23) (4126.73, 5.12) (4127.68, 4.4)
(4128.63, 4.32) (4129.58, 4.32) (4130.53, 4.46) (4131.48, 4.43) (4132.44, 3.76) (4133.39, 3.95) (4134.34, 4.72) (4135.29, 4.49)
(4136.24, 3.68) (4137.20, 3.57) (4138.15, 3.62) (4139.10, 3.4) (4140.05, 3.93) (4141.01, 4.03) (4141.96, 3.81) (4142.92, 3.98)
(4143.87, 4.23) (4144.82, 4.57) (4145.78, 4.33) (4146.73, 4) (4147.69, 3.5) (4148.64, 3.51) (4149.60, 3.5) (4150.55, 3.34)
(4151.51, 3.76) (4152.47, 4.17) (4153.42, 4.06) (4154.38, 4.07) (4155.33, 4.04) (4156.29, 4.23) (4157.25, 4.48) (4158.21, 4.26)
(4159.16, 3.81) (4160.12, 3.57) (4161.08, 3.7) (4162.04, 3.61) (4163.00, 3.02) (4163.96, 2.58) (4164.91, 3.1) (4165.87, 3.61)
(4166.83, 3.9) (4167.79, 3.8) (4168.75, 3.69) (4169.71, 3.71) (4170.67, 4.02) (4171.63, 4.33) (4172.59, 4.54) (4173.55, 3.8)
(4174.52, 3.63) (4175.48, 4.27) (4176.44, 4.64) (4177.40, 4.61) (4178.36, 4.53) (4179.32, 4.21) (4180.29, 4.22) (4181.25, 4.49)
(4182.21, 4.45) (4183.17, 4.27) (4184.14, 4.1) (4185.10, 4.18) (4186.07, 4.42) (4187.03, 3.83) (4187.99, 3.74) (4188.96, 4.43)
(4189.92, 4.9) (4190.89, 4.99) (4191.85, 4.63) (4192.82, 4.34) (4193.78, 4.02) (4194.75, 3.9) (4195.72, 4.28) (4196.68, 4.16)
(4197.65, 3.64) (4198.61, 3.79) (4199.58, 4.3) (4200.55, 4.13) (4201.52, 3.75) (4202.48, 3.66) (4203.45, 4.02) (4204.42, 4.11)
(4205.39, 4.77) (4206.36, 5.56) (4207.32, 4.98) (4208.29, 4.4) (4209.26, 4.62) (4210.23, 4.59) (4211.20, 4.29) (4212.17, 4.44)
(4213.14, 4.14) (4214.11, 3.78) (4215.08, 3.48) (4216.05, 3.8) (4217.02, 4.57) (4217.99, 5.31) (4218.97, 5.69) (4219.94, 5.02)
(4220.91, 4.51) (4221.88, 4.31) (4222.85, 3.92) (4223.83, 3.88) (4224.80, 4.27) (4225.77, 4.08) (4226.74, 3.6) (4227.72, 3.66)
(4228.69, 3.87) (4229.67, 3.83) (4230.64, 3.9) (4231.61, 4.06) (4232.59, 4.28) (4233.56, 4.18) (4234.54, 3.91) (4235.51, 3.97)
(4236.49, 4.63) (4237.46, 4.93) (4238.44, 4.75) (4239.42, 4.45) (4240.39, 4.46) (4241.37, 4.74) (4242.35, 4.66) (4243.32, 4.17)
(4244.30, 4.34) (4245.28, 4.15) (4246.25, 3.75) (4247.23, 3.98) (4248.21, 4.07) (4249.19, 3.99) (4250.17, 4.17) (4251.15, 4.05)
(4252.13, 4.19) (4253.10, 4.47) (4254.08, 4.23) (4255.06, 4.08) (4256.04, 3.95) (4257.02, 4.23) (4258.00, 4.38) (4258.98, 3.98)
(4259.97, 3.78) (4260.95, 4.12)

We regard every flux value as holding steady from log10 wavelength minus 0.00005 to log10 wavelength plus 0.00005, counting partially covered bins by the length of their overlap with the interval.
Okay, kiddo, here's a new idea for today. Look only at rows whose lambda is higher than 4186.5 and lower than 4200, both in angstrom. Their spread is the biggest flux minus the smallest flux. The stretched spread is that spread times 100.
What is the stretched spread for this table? 135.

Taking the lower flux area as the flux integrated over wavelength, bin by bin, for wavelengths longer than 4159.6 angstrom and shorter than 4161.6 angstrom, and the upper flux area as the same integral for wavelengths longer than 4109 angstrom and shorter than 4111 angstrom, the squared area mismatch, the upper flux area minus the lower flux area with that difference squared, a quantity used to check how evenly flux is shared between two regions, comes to 0.1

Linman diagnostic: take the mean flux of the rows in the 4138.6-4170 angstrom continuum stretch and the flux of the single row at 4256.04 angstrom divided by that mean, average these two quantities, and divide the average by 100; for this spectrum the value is 0.0242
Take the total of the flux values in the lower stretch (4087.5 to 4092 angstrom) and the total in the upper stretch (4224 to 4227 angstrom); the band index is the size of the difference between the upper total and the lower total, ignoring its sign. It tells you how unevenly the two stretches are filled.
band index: 8.3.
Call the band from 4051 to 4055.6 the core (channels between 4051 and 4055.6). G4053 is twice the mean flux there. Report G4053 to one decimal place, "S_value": 8.5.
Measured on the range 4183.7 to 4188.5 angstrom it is 8.1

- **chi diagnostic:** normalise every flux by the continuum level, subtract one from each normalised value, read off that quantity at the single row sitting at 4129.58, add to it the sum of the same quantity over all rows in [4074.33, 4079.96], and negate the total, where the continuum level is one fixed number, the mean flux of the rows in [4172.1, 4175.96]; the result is -0.4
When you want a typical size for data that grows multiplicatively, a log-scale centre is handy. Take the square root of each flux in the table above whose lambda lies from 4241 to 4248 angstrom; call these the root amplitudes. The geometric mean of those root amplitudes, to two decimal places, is 2.06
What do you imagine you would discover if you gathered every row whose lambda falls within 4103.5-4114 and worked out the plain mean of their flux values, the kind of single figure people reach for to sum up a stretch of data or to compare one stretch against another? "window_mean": 3.60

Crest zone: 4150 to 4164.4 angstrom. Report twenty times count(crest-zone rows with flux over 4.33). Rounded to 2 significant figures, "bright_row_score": 20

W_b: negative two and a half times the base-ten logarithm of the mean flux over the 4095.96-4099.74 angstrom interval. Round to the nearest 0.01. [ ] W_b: -1.47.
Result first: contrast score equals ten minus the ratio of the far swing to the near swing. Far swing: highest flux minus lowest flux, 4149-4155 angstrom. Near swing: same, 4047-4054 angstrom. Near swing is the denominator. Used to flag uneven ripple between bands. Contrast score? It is 8.4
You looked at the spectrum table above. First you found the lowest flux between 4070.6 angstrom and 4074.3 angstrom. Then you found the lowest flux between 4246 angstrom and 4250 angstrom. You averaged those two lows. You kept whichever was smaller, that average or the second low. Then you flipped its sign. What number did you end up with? -3.75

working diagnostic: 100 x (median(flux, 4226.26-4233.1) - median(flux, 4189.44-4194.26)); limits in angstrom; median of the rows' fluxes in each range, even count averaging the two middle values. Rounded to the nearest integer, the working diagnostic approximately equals -76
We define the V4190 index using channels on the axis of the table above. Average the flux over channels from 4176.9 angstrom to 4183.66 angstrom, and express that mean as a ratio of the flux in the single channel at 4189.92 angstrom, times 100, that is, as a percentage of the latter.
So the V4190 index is 90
